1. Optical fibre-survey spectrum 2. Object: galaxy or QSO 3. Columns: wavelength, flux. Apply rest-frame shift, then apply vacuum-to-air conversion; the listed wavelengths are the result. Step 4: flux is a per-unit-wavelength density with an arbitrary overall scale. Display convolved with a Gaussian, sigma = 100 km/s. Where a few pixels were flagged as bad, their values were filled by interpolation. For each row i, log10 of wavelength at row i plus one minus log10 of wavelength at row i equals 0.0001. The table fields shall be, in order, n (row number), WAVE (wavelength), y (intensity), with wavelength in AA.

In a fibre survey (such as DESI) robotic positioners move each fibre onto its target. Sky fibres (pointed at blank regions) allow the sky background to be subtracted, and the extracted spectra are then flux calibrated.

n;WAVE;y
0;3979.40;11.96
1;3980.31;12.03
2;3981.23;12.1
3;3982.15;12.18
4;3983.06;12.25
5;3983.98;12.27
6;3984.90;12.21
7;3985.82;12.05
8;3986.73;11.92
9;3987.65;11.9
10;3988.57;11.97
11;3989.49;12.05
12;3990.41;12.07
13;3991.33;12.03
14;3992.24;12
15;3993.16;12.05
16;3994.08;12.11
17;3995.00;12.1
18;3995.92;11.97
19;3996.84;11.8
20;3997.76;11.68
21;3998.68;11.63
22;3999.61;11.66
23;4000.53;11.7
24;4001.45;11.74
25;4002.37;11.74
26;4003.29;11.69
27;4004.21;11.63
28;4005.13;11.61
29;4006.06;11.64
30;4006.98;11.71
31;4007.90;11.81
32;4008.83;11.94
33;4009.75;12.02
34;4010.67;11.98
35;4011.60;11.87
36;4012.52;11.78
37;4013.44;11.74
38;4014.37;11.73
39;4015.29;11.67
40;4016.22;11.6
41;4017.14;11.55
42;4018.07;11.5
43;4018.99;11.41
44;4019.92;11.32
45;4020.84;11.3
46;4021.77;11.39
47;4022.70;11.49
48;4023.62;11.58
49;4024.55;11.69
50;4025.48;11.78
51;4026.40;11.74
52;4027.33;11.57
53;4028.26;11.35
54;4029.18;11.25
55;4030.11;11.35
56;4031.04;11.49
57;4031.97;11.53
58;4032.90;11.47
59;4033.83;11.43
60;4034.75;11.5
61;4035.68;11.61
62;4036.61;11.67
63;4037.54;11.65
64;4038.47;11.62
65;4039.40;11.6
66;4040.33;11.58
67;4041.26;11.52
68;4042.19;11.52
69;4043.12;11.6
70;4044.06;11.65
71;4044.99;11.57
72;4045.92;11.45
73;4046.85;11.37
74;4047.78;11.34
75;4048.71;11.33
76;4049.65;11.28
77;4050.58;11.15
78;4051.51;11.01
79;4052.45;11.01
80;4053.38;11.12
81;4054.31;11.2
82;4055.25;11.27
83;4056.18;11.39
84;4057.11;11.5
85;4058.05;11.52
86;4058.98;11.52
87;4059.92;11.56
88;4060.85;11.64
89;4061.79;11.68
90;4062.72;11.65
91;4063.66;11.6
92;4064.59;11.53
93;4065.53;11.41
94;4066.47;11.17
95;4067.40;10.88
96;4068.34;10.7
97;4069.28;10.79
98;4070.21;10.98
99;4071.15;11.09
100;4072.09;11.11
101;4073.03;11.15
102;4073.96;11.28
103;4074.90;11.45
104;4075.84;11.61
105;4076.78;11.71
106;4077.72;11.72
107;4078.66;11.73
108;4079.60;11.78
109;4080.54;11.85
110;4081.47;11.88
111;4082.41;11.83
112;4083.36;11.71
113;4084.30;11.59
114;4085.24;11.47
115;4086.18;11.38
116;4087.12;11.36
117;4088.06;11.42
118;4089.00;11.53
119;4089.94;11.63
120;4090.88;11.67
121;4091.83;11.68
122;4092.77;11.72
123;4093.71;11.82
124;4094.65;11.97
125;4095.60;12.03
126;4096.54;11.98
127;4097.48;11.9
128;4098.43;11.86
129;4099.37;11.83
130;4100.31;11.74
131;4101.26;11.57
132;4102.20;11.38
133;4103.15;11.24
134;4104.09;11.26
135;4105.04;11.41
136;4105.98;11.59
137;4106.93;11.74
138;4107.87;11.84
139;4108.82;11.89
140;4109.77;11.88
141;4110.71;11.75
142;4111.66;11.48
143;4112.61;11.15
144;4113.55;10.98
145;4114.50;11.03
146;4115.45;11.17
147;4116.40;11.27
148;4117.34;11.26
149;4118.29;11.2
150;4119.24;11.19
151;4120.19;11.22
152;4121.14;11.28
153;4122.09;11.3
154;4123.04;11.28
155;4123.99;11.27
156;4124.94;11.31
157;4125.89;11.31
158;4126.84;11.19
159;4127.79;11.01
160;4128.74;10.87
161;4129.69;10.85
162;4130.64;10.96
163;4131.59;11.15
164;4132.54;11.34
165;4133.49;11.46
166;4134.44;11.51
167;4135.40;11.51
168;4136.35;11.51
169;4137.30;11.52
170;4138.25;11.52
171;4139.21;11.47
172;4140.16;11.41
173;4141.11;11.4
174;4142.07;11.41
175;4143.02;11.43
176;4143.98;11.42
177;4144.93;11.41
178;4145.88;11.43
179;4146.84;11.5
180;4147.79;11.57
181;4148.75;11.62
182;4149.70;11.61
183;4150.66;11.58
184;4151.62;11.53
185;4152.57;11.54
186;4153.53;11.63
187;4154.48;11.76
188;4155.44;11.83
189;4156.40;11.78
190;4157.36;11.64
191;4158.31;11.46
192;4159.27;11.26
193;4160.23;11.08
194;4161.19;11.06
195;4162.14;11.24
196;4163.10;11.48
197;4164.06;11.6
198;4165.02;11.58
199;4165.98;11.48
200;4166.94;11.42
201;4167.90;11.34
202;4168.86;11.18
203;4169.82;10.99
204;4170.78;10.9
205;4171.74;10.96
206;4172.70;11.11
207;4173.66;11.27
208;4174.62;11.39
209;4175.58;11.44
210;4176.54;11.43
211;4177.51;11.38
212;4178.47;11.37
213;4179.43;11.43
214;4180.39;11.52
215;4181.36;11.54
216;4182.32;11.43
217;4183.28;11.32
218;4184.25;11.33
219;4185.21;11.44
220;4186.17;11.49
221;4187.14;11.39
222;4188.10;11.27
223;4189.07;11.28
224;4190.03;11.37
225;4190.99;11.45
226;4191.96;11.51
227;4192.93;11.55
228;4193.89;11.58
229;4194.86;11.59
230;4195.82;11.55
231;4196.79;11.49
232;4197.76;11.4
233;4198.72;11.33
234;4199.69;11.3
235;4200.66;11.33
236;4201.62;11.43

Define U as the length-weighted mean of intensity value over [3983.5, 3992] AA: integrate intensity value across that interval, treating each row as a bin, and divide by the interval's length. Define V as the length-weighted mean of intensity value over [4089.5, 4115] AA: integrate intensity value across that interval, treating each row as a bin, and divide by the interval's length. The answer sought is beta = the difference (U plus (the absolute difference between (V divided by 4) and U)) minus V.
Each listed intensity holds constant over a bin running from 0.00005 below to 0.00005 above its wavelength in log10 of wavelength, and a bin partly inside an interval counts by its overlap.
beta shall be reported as 9.6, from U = 12.05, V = 11.6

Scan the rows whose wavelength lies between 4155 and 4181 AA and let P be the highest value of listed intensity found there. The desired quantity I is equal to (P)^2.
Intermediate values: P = 11.83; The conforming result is 140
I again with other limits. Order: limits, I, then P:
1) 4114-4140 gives 133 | 11.52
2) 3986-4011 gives 147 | 12.11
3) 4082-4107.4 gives 145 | 12.03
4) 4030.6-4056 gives 136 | 11.67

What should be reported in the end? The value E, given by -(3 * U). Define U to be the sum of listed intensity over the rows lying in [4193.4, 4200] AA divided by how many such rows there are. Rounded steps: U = 11.5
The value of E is -34.4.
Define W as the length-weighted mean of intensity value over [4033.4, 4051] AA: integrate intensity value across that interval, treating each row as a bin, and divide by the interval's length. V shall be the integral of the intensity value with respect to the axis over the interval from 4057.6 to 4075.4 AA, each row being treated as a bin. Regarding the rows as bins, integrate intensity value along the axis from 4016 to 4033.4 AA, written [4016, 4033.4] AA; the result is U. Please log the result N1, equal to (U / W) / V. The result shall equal 0.086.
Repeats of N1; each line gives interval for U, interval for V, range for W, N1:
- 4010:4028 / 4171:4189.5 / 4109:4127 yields 0.088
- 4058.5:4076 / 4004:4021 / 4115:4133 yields 0.089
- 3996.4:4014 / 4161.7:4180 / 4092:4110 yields 0.085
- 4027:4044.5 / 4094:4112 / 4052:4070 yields 0.085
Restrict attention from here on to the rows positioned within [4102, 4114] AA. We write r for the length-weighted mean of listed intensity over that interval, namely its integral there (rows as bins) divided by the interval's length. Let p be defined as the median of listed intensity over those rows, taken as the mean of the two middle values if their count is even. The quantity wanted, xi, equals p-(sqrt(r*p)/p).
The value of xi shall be 10.48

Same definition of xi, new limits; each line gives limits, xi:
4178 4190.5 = 10.39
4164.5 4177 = 10.34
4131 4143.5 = 10.46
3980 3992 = 11.05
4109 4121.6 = 10.22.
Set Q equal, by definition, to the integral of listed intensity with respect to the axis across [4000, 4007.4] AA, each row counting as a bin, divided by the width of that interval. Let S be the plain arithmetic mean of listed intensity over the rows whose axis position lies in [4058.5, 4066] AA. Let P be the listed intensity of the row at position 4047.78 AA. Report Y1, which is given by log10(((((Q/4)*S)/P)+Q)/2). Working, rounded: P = 11.34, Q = 11.7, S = 11.6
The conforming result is 0.865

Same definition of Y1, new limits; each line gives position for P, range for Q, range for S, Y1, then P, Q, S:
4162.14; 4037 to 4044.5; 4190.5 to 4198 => 0.862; 11.24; 11.6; 11.5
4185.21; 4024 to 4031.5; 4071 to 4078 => 0.857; 11.44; 11.5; 11.4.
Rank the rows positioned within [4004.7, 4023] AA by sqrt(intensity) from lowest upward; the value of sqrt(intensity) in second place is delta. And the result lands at 3.36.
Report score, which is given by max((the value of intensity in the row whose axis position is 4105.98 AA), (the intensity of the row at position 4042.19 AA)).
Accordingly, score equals 11.6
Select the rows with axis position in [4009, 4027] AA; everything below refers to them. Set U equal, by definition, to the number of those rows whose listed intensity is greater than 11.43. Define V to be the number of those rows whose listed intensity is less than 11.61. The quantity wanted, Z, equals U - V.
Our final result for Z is 6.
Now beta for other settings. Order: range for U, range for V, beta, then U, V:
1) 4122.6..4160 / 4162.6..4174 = 8.7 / 11.42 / 11.3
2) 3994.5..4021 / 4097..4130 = 9.2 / 11.71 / 11.4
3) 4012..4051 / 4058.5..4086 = 8.7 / 11.52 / 11.4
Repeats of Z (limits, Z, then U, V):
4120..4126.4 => -7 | 0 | 7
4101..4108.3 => -2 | 4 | 6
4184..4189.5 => -4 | 2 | 6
